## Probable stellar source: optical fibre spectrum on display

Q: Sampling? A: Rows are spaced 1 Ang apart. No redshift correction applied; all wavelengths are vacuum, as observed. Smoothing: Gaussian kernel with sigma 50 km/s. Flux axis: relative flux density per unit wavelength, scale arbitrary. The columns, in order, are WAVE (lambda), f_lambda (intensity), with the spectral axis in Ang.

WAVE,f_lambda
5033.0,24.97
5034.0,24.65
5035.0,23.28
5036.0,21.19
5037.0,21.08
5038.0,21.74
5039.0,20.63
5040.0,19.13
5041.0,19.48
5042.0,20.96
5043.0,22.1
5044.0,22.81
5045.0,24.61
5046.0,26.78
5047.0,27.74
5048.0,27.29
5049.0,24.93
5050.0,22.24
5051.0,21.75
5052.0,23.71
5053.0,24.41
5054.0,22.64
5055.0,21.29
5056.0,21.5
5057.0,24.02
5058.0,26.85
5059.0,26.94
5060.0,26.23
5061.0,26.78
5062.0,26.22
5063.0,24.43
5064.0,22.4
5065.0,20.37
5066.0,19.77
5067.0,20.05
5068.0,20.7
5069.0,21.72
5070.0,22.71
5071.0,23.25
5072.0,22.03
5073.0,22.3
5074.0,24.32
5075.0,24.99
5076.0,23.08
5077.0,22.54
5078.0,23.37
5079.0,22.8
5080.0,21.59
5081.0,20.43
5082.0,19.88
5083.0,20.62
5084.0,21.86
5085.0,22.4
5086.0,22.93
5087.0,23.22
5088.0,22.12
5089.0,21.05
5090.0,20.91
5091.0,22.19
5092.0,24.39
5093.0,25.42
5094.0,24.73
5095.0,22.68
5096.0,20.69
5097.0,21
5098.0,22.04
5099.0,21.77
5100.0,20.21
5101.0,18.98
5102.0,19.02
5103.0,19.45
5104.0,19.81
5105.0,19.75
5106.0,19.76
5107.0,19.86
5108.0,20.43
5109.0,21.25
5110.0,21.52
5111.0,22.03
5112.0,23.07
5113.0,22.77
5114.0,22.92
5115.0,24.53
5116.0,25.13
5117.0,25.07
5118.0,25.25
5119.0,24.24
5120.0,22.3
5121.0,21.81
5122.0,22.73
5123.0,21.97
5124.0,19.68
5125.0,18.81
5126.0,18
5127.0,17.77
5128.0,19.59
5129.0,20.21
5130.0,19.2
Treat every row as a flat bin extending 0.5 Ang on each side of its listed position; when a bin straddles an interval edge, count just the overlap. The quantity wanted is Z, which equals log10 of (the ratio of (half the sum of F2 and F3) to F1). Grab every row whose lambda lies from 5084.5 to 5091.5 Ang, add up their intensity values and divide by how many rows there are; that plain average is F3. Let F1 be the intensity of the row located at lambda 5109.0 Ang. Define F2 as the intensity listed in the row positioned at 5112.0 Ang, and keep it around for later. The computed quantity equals 0.03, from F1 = 21.25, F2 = 23.07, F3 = 22.1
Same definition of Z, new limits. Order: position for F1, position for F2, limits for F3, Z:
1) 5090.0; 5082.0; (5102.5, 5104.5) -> -0.02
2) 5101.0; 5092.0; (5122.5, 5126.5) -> 0.06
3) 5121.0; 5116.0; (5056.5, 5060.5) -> 0.07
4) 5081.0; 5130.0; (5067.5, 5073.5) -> 0.00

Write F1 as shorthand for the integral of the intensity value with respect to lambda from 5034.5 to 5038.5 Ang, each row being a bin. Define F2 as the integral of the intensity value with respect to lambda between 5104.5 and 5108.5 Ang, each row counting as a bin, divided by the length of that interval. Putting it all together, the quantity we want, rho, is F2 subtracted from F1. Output 67.3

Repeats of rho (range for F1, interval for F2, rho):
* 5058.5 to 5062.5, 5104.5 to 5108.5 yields 86.2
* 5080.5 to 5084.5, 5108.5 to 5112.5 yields 60.8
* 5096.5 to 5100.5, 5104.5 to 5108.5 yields 65.1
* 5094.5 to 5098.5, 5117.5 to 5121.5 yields 63.0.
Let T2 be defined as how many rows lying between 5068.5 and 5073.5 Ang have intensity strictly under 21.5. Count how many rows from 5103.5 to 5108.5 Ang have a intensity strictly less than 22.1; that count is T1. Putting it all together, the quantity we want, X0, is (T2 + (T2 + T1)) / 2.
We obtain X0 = 2.5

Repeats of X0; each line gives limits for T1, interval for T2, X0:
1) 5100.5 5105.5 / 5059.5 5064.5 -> 2.5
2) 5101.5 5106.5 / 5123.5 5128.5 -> 7.5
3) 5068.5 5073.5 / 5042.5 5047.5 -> 1.0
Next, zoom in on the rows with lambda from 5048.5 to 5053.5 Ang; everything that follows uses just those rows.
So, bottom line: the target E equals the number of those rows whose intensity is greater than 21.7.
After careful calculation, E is 5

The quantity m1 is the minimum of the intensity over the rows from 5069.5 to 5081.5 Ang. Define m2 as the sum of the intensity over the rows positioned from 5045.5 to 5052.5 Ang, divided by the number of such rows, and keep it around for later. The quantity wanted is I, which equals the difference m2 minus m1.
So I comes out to 4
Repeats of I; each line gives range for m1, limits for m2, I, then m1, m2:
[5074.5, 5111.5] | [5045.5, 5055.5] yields 5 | 18.98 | 24.3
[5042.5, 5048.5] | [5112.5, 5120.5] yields 2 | 22.1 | 24.0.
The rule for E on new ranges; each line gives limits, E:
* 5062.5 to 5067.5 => 2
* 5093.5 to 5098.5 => 3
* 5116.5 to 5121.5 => 5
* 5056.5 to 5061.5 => 5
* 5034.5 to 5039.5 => 2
